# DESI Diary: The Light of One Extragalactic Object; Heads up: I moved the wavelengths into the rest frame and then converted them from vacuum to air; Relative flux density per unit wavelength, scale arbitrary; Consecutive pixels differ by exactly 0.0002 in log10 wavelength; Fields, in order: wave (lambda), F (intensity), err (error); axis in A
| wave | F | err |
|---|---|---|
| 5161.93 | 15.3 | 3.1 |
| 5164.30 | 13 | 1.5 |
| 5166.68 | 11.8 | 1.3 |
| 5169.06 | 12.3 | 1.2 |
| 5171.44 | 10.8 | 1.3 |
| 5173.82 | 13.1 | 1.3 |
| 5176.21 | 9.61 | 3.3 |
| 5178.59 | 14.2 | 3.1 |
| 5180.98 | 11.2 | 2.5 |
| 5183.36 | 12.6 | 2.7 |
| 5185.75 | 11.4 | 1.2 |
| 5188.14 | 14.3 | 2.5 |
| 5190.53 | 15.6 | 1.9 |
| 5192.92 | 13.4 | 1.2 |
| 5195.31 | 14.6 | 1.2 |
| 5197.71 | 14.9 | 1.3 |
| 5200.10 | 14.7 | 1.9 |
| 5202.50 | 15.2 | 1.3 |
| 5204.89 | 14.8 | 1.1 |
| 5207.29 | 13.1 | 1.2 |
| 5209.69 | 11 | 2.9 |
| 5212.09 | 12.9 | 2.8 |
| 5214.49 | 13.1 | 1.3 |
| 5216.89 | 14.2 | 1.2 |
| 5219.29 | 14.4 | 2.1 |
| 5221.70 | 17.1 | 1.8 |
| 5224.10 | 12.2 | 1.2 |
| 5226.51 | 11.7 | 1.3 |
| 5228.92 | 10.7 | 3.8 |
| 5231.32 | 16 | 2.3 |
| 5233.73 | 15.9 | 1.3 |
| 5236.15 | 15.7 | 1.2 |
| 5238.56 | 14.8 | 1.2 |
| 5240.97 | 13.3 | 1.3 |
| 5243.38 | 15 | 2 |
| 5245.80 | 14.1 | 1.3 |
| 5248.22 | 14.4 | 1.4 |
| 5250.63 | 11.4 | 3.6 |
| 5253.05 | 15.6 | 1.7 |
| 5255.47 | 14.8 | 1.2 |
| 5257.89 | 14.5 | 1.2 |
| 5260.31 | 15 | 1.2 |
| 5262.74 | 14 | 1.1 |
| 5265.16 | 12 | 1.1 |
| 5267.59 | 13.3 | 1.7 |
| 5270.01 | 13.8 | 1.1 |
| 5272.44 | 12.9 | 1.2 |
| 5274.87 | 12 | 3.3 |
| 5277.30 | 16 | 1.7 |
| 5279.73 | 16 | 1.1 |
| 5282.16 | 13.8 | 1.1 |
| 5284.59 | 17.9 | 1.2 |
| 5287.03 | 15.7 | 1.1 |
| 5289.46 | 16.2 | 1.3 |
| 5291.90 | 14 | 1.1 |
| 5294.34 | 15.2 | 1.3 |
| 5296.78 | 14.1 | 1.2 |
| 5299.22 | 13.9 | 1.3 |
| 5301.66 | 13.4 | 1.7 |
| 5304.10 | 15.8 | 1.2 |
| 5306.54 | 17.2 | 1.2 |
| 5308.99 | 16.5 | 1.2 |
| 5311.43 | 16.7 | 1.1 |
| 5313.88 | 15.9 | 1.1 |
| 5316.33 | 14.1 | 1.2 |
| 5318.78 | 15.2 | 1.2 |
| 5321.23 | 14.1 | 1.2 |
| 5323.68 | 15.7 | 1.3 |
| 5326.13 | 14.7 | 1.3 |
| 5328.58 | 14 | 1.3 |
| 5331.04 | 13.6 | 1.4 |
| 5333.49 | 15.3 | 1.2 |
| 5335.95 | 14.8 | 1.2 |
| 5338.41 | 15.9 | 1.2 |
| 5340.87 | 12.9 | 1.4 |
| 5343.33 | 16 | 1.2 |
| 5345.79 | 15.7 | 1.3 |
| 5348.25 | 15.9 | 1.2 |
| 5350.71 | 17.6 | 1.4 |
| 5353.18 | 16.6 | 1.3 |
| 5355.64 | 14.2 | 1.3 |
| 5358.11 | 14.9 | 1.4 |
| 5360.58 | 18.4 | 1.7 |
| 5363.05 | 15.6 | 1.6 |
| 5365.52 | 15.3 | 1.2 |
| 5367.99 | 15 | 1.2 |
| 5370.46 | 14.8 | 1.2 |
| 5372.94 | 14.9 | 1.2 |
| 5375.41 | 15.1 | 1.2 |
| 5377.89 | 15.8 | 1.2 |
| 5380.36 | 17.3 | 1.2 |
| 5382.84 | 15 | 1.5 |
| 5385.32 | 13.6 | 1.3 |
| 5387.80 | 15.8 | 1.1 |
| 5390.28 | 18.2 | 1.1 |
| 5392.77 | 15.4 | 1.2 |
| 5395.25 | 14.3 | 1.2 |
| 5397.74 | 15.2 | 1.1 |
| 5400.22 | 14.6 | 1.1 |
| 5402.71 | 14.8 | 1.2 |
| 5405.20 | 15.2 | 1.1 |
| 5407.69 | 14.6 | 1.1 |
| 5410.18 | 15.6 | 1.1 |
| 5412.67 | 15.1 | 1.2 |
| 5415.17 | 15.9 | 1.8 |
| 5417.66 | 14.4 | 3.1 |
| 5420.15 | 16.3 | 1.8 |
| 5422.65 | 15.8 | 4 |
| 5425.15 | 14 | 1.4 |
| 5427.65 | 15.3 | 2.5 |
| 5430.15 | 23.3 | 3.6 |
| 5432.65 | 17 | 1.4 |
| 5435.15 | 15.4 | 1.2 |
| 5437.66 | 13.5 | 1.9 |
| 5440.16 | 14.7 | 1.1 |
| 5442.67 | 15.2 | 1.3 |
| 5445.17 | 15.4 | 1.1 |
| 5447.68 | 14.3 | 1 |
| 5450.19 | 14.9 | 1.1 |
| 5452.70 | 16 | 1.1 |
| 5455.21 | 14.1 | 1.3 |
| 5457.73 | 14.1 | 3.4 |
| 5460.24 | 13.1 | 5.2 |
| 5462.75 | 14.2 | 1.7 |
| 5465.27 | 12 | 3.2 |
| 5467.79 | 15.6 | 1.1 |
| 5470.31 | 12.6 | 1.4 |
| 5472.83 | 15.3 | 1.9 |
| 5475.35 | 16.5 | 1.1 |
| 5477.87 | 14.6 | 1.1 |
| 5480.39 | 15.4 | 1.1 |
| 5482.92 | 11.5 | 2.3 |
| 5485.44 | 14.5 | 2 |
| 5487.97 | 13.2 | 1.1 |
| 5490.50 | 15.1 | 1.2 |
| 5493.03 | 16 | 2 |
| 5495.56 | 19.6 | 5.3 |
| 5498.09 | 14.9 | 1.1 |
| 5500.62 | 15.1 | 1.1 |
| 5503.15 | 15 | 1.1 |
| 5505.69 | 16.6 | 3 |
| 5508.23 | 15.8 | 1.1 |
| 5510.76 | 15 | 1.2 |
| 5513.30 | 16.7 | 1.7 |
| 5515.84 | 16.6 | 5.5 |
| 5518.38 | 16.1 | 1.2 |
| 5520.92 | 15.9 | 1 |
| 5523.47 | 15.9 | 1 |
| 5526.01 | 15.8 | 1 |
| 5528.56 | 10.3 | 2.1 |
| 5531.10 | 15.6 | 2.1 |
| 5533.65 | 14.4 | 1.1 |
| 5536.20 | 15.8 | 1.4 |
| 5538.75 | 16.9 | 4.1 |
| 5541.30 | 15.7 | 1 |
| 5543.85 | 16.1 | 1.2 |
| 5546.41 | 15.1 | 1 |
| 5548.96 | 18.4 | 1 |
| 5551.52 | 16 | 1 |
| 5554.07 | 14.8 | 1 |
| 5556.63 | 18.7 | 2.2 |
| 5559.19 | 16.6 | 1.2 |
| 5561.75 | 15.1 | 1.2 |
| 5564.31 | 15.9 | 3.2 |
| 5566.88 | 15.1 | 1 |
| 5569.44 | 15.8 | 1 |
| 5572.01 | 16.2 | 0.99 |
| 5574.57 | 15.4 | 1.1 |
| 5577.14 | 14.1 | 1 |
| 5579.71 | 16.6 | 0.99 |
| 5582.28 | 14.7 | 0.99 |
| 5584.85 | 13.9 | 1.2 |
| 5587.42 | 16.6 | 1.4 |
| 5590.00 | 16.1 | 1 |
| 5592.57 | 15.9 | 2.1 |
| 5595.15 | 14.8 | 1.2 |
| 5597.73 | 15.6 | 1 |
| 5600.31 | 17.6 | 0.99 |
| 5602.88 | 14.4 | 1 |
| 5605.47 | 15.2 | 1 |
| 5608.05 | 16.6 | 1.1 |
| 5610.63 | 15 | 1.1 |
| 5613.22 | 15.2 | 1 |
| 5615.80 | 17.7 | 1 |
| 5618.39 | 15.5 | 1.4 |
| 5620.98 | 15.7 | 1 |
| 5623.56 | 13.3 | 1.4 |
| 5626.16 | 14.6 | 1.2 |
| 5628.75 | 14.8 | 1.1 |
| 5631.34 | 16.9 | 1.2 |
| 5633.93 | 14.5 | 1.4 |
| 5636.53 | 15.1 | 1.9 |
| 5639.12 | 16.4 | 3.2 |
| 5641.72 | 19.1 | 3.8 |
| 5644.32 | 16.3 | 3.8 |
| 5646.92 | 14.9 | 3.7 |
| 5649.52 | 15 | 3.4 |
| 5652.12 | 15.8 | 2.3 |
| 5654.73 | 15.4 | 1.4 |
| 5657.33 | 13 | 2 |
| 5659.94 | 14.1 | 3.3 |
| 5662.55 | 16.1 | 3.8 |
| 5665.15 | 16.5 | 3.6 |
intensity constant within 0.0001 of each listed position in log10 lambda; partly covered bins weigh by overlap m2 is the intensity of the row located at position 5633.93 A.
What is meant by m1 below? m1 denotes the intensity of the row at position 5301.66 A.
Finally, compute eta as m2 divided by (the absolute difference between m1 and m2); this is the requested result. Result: 13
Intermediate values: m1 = 13.4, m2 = 14.5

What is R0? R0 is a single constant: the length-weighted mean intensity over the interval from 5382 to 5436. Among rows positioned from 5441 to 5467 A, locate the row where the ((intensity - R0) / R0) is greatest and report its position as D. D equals 5452.70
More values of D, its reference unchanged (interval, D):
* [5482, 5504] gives 5495.56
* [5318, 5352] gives 5350.71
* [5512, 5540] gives 5538.75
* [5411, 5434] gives 5430.15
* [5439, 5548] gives 5495.56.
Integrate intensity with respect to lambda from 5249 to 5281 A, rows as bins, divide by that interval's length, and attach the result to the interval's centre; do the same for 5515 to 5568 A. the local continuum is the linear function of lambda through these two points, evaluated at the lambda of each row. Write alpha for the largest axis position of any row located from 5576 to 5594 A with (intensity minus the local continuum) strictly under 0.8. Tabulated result 5592.57 A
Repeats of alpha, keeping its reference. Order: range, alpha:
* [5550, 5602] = 5597.73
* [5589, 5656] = 5654.73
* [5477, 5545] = 5543.85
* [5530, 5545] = 5543.85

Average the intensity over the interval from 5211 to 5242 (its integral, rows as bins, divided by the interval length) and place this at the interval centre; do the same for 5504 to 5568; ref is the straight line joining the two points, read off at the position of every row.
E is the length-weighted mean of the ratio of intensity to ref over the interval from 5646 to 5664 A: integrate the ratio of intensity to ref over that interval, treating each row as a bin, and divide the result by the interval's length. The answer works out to 0.91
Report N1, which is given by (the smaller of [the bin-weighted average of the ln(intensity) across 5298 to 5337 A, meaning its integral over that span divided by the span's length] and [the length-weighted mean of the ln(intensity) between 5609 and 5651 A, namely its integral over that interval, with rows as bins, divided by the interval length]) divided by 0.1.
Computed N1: 27.1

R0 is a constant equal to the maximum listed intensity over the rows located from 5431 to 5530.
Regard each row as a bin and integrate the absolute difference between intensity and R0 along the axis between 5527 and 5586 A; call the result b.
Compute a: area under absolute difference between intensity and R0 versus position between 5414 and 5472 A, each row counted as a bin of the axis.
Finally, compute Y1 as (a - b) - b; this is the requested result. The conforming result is -199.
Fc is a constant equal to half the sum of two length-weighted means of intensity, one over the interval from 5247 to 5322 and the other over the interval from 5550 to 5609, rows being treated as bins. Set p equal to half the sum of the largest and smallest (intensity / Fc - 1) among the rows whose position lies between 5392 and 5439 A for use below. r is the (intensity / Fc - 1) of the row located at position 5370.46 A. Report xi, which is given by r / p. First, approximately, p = 0.21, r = -0.03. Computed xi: -0.1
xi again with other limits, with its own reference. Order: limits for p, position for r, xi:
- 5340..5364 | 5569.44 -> 1.3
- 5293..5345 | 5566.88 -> 0.7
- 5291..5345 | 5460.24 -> 13.0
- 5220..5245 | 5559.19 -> -1.1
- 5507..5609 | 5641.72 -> -5.5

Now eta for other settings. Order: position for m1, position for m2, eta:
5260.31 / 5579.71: 10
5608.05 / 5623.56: 4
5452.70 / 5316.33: 7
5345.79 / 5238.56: 16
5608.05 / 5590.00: 32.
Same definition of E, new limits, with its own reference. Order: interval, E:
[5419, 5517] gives 0.99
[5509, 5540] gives 0.98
